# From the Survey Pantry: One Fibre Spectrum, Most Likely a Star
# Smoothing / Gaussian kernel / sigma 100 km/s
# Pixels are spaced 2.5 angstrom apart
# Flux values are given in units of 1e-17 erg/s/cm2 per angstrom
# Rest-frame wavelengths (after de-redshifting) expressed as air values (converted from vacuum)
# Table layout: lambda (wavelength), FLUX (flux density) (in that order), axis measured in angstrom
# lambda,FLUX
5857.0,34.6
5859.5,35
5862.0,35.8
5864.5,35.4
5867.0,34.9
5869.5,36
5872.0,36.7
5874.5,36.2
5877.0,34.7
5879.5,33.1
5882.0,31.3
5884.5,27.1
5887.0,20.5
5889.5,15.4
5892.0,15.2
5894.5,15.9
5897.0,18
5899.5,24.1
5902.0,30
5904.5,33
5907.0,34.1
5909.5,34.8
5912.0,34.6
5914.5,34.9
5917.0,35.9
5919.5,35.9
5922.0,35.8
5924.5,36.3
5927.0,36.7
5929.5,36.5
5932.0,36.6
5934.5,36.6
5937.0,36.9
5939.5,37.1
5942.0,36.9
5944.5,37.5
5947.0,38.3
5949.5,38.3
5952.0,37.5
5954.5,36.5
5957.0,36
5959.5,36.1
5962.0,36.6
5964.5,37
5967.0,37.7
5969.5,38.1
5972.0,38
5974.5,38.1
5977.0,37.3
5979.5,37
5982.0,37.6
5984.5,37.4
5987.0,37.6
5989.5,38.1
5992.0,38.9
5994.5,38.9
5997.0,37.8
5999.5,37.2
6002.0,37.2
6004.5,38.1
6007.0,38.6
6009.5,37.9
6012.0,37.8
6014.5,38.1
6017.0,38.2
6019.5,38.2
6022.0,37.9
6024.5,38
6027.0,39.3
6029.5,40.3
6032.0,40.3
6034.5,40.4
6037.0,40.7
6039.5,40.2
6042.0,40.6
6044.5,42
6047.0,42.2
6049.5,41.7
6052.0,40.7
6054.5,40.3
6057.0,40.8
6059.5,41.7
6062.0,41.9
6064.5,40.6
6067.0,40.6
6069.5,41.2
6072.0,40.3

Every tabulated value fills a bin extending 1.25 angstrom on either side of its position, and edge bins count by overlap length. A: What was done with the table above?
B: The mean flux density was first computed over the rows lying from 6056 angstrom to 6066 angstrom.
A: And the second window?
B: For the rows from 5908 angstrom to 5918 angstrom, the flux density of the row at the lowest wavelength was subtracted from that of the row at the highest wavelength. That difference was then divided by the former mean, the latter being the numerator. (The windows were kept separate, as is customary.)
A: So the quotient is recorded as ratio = 0.03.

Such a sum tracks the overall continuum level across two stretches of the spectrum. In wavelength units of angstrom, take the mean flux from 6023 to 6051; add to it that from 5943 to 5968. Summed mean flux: 78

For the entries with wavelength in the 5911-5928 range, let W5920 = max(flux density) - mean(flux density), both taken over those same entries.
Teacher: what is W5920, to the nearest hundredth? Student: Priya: 0.97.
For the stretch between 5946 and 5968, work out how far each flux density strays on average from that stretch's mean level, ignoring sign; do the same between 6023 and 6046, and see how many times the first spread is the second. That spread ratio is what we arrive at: 1.1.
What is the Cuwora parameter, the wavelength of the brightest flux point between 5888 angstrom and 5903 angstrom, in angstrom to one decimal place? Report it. 5902.0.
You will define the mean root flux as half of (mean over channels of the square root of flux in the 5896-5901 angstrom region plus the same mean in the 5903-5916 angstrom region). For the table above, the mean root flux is 5.2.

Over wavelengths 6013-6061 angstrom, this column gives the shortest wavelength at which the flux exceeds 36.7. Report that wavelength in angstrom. 6014.5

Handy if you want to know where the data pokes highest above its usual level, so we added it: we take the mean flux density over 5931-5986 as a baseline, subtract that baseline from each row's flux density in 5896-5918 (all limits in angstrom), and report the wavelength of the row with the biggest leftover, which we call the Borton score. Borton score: 5917.0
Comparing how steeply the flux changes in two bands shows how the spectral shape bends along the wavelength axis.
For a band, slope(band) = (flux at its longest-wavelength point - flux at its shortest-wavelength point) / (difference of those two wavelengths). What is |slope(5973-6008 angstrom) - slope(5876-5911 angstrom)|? 0.0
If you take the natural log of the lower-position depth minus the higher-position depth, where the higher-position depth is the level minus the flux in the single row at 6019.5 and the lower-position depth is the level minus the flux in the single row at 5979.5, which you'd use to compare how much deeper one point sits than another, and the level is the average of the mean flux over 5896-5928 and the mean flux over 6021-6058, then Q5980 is 0.18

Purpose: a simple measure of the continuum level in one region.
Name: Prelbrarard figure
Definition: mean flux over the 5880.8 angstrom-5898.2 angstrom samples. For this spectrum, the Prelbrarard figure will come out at 20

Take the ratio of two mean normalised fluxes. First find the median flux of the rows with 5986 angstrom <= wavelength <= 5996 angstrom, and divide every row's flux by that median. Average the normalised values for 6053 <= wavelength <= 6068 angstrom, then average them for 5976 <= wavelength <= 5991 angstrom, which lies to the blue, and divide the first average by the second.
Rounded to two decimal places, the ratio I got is 1.09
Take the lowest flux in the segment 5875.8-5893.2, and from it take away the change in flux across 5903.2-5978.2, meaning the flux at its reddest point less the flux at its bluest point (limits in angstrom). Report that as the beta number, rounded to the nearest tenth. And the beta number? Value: 10.9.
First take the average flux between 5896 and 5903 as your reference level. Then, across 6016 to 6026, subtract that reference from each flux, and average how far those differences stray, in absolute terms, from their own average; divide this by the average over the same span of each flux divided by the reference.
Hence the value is 0.1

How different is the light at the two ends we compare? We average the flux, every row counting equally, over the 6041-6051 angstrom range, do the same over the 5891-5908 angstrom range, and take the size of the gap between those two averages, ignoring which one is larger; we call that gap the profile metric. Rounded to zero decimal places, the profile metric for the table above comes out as 17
